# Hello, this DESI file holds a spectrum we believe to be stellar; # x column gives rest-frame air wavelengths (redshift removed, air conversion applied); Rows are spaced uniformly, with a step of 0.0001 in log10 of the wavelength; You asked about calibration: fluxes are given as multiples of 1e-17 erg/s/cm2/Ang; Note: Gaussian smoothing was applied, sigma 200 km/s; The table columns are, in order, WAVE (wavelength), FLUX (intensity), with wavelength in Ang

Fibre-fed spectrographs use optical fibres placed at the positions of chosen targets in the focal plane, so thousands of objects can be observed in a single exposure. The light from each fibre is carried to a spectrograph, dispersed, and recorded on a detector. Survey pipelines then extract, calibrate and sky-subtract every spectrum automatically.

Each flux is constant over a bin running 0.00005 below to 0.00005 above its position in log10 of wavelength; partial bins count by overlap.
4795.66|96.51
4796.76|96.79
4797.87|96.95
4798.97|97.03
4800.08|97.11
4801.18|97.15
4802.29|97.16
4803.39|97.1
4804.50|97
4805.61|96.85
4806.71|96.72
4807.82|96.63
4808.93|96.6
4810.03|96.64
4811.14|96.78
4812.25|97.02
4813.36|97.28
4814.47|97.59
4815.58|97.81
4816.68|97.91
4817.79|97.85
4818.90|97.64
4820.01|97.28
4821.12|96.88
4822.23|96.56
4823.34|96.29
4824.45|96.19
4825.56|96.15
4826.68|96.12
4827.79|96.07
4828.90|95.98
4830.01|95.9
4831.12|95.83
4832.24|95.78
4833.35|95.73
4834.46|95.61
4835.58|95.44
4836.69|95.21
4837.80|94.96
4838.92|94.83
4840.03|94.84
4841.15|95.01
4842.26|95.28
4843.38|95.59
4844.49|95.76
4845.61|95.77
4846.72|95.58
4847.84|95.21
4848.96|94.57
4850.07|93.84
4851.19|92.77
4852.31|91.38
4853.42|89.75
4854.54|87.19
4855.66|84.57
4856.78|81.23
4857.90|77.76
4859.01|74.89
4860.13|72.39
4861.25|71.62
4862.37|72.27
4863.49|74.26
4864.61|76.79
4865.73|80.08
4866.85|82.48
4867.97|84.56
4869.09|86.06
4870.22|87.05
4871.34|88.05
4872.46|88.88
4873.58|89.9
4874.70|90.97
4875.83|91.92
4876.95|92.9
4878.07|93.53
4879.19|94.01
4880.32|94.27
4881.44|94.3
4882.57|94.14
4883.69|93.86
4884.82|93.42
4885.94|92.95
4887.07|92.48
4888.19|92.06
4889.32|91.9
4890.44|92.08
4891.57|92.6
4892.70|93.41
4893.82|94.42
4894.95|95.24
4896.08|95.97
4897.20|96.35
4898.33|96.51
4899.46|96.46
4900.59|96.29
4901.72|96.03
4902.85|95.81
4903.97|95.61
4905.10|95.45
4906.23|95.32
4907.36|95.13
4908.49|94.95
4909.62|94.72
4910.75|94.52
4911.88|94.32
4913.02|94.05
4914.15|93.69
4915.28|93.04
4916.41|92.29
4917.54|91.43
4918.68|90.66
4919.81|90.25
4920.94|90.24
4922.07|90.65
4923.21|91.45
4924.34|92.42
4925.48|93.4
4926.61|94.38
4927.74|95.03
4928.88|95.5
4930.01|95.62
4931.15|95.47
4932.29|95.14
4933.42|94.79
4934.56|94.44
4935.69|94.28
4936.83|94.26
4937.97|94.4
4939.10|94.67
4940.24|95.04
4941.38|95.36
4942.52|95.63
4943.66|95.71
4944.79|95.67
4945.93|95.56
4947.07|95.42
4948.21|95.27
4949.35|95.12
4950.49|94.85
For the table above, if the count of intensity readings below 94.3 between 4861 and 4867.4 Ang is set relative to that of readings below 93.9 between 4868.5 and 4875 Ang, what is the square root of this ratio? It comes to 1.0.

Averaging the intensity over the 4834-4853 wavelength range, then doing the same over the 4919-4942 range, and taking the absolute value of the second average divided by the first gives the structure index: 0.99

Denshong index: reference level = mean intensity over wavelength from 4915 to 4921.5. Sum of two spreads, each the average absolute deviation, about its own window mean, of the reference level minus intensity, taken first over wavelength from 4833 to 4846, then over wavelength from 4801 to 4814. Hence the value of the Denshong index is 1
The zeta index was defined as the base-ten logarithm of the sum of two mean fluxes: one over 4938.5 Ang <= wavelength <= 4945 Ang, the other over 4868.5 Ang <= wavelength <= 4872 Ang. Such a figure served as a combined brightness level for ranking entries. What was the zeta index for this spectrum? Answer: 2.26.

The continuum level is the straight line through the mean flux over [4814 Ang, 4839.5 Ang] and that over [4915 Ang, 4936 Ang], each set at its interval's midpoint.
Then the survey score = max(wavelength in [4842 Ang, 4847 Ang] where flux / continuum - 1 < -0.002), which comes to 4843.38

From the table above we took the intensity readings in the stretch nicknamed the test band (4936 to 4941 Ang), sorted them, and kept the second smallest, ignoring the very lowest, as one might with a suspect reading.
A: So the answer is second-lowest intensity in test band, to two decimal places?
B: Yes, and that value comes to 94.40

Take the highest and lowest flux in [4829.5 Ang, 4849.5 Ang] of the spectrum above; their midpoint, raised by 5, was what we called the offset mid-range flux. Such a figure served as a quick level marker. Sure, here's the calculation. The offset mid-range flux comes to 100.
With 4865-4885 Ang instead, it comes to 92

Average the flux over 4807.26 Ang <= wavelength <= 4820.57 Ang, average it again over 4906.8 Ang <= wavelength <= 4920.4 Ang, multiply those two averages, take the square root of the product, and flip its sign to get -95.2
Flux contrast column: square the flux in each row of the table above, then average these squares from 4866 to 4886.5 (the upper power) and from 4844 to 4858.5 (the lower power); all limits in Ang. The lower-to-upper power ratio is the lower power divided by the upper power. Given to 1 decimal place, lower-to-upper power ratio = 1.0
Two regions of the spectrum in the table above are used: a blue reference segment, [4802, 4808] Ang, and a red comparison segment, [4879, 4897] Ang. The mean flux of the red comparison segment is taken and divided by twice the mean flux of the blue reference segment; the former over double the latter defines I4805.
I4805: 0.483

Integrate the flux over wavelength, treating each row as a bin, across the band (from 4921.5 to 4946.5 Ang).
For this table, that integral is 2362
